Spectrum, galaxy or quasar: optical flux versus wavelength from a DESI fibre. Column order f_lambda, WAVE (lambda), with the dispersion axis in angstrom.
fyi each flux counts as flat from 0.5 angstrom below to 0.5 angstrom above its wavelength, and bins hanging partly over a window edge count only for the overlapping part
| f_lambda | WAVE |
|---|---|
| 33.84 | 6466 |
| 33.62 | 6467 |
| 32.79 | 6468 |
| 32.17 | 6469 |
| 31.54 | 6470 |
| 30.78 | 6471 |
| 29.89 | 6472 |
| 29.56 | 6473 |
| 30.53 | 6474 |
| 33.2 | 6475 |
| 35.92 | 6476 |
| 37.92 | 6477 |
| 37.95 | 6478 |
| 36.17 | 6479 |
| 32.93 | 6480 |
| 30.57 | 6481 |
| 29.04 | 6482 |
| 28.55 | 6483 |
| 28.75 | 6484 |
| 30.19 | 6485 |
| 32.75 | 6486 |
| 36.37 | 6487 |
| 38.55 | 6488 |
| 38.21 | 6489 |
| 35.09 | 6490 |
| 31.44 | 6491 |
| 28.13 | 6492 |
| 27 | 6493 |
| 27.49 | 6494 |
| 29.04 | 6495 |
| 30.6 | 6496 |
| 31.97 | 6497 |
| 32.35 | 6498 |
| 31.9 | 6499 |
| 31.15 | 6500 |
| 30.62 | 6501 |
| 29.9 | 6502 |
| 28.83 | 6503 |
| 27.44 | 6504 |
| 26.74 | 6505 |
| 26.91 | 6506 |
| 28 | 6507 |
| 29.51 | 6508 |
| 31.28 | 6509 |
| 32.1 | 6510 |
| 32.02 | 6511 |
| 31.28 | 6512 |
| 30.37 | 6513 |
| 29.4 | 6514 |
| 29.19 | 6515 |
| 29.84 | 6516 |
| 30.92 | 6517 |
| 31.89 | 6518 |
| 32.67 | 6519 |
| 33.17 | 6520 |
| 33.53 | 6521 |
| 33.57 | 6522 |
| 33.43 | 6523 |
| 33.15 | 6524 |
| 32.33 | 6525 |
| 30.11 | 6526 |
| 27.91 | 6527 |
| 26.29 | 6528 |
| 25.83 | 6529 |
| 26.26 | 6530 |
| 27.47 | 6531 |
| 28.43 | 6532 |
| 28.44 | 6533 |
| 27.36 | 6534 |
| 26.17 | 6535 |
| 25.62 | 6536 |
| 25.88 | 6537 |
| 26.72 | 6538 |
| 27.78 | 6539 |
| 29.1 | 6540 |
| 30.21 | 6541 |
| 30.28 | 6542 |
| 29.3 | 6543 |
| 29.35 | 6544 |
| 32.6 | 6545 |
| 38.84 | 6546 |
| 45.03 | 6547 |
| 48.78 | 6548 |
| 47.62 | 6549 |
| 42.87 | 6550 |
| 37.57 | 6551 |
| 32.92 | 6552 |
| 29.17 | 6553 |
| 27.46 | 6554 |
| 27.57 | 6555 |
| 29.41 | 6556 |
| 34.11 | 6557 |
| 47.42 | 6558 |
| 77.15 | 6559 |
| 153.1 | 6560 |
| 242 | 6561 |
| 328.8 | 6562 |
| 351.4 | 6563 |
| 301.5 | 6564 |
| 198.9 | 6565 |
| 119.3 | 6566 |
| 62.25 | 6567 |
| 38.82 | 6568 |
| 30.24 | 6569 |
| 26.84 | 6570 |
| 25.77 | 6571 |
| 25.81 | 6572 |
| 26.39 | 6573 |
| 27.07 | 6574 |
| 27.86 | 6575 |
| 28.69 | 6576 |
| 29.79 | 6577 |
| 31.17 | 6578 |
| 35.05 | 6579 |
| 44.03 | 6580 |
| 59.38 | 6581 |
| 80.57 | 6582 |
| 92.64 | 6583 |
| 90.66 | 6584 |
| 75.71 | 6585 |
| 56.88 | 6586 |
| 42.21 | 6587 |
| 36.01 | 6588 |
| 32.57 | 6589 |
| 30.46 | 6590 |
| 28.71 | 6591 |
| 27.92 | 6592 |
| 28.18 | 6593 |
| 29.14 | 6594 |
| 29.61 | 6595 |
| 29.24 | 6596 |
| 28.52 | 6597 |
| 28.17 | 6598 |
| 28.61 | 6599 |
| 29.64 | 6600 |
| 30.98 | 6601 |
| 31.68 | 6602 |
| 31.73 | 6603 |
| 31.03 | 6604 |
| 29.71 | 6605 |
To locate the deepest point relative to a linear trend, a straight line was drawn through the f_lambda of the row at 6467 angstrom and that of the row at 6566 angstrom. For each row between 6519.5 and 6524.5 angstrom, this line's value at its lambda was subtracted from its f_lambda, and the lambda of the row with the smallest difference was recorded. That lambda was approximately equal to 6524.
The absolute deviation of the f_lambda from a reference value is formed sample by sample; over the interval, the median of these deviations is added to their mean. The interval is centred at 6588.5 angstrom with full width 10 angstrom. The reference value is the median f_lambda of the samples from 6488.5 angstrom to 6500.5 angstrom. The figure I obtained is 20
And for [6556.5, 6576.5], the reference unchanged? 92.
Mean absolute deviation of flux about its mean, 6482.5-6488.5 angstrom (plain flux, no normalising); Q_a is 3.4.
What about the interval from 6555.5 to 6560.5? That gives 37.5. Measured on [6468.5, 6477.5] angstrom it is 2.2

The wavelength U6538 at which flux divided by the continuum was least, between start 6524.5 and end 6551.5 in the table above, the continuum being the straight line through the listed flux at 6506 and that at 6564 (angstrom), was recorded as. 6544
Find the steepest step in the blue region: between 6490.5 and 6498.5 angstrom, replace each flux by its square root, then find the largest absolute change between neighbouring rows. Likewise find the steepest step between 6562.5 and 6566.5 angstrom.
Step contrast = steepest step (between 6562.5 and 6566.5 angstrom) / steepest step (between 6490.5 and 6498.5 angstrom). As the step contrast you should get 10.7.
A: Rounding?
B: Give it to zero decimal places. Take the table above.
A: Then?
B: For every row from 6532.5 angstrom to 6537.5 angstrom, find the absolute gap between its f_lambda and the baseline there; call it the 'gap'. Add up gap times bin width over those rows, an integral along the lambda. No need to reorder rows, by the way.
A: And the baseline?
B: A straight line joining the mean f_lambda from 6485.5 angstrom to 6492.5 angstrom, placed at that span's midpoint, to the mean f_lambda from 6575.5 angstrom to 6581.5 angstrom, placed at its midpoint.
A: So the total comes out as 48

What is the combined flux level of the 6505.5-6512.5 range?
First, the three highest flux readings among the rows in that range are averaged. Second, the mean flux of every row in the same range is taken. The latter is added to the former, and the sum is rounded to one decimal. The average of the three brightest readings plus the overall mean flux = 62.0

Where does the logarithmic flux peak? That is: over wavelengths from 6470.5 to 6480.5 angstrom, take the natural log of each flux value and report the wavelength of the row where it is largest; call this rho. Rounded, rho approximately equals 6478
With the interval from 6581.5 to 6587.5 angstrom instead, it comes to 6583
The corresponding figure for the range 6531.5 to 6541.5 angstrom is 6541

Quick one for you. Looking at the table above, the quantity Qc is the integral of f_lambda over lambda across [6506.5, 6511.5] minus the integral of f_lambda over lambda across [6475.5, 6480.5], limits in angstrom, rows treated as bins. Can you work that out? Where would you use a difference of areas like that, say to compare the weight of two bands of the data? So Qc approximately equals -28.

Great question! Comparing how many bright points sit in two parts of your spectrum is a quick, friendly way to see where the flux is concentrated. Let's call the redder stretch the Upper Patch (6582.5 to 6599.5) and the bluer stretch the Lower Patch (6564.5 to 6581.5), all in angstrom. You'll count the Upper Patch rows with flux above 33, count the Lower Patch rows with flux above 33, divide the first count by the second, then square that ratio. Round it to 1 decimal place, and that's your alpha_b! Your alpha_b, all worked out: 0.7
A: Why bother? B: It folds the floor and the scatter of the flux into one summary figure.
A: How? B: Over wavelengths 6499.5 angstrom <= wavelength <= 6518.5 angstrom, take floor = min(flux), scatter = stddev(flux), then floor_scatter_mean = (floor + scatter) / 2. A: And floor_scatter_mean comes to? 14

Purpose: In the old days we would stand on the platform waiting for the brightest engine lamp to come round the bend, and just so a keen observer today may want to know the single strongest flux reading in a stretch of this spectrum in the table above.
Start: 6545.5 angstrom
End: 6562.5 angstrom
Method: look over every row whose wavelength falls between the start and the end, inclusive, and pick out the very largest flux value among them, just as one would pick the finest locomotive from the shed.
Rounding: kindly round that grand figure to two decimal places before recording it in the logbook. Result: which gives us 328.80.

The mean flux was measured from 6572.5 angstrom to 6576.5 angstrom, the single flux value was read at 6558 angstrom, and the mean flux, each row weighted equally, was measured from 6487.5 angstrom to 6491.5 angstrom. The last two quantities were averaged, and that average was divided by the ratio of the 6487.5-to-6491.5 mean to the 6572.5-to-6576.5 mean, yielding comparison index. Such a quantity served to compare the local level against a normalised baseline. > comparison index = 32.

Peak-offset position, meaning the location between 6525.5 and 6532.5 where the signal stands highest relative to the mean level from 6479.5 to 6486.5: 6526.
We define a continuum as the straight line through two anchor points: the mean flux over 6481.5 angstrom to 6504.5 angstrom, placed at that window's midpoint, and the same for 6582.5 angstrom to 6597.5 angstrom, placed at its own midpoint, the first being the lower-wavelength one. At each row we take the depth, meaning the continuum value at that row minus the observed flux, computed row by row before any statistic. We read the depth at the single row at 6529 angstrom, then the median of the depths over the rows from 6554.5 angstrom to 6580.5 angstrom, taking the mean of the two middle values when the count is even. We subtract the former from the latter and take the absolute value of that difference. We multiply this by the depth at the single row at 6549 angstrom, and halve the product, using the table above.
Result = -16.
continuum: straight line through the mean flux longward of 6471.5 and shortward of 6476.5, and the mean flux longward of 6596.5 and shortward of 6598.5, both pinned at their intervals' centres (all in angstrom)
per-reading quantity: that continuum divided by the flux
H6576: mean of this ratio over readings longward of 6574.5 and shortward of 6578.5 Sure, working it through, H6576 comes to 0.99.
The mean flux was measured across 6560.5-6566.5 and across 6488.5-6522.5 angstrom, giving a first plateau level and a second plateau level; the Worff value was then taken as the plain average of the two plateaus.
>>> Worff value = 144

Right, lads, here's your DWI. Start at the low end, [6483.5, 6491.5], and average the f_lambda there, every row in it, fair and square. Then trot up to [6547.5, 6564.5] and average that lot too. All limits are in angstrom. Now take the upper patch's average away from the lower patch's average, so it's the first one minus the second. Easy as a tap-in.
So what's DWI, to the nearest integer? -75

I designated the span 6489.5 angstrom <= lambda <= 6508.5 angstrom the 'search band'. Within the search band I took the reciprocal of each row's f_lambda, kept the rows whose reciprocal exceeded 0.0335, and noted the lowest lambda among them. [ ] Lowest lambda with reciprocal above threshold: 6492 angstrom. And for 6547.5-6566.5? 6553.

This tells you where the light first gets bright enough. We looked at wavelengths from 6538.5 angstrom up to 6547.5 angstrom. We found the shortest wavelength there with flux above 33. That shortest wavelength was 6546 angstrom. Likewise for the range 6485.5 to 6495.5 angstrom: 6487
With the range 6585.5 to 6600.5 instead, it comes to 6586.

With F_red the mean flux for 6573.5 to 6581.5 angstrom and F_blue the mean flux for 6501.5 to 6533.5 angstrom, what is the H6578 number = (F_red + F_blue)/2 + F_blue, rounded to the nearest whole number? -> 63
